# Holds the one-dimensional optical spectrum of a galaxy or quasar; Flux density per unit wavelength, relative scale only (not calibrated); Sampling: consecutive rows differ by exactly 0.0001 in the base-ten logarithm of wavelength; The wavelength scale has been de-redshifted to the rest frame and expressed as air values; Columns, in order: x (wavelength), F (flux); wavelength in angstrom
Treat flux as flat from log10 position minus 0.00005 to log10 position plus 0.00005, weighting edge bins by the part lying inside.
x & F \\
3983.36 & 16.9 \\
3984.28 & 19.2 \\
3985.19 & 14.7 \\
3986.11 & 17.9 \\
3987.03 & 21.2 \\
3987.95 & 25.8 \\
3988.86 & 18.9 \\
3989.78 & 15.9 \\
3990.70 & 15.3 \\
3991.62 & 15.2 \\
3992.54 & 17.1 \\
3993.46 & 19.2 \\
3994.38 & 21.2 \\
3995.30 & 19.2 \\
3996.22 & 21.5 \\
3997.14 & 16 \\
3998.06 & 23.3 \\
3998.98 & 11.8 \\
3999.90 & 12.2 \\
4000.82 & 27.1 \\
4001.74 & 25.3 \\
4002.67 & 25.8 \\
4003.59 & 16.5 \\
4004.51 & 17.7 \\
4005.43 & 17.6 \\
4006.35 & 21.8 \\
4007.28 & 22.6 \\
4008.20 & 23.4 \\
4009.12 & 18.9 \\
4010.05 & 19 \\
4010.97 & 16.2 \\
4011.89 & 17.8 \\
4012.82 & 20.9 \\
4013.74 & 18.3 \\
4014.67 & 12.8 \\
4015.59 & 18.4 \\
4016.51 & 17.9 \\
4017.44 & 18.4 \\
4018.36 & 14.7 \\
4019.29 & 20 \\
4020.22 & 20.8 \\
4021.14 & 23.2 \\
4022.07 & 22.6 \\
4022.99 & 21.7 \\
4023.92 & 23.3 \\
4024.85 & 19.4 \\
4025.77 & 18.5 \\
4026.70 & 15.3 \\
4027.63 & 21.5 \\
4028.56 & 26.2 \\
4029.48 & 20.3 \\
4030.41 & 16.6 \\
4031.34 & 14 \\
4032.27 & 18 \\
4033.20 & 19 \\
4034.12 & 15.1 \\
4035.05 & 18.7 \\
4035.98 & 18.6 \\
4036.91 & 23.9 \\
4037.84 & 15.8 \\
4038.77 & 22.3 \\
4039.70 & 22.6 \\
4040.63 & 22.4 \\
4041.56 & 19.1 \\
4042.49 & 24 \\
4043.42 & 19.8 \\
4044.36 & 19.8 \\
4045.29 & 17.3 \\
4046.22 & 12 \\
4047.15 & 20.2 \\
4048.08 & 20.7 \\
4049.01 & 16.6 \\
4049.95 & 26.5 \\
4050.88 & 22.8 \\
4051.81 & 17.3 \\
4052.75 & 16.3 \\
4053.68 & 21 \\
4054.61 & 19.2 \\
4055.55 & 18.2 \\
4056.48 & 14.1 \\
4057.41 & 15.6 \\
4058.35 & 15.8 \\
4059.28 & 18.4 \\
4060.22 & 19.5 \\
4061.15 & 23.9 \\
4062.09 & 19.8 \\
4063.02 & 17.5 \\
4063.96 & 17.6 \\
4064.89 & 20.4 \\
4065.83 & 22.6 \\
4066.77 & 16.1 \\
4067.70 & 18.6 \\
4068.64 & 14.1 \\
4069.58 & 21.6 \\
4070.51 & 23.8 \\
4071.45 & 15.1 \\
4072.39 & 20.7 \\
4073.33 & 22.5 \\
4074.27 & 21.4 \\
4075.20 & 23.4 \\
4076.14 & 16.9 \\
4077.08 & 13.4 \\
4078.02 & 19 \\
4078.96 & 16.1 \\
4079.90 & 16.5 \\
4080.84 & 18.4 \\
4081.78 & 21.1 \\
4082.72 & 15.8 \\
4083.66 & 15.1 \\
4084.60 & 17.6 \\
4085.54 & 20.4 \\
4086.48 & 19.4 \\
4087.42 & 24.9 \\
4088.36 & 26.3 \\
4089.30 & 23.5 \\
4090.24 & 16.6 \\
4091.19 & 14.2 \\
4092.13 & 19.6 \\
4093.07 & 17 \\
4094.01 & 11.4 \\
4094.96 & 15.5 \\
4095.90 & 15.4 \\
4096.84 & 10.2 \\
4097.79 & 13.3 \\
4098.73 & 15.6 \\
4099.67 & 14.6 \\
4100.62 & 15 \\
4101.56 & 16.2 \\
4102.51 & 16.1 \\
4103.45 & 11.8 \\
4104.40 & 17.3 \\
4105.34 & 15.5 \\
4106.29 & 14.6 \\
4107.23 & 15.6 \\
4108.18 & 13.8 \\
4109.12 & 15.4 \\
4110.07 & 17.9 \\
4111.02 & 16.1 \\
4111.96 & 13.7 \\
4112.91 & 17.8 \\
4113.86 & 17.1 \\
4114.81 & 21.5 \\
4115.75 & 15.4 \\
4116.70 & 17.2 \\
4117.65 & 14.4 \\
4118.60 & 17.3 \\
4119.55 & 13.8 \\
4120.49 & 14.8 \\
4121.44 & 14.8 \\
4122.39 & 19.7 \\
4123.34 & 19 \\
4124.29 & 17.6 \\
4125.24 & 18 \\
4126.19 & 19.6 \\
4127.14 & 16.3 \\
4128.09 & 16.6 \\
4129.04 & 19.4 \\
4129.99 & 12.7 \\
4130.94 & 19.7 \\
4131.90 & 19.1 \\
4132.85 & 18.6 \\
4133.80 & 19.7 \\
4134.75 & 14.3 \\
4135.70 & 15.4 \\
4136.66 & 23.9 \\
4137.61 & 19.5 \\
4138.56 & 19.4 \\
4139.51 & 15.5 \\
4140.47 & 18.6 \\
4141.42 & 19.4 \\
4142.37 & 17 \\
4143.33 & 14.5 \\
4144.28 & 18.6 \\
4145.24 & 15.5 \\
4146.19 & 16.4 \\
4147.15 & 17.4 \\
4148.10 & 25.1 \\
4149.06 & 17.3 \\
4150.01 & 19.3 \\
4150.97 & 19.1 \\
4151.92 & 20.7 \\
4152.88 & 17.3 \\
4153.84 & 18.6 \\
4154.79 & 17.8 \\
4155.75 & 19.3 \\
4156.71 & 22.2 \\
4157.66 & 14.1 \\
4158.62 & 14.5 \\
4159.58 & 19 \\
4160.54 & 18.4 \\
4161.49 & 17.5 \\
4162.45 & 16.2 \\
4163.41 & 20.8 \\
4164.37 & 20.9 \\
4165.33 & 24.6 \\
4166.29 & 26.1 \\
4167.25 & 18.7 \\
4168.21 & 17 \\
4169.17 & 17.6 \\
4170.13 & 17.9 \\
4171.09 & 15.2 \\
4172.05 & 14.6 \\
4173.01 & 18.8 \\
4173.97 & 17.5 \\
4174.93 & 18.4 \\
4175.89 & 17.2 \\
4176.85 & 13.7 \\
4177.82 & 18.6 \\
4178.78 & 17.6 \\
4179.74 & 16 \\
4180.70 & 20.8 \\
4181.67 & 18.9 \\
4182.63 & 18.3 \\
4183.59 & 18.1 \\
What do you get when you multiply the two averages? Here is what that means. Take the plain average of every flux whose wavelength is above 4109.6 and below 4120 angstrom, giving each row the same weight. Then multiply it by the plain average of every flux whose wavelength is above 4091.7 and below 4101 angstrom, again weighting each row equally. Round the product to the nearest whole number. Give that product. 244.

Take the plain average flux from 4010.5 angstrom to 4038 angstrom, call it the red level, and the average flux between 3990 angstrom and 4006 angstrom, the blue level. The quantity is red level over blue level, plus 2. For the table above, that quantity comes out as 3.00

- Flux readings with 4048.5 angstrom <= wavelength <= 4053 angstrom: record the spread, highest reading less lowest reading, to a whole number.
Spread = 10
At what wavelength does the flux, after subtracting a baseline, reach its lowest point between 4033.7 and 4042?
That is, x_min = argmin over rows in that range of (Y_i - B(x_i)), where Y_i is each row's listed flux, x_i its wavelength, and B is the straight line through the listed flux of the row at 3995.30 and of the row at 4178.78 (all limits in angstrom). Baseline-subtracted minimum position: 4034.12 angstrom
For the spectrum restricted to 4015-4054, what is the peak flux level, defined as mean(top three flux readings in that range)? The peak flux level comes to 26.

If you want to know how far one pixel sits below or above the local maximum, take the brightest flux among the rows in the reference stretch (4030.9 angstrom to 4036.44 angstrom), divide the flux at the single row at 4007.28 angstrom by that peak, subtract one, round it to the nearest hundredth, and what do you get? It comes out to 0.19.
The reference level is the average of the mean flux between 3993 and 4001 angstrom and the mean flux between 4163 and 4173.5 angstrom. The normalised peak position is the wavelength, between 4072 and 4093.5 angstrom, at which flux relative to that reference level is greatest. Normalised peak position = 4088.36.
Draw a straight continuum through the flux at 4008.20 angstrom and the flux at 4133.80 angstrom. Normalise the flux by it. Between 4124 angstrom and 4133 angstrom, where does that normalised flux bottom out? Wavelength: 4129.99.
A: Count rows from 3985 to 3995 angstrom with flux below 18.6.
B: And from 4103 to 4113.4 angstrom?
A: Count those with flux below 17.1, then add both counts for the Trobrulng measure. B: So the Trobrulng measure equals 14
